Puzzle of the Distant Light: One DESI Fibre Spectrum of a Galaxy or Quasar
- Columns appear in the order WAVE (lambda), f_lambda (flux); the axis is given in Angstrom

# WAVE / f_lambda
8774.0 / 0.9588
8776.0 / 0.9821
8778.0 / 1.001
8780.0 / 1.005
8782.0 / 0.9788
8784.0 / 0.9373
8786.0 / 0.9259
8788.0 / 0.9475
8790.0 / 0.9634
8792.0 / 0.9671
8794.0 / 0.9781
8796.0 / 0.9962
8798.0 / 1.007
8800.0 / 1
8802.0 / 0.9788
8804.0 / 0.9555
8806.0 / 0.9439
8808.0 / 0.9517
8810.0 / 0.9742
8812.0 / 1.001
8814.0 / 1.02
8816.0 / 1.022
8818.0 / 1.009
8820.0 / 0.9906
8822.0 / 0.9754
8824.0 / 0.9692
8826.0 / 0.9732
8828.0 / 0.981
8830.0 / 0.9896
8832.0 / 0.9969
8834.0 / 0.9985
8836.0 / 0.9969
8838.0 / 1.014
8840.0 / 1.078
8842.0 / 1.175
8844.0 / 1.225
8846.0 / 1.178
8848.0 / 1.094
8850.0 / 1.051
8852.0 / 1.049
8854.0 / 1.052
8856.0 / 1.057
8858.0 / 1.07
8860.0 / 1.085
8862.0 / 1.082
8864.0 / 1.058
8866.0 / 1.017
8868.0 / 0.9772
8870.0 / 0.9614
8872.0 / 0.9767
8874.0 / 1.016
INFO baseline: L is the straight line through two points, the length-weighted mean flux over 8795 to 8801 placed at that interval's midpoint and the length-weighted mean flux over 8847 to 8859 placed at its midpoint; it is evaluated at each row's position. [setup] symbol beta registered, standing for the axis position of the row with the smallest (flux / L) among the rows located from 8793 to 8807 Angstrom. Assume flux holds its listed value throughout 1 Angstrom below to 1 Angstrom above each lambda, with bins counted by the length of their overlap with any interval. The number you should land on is 8806.0 Angstrom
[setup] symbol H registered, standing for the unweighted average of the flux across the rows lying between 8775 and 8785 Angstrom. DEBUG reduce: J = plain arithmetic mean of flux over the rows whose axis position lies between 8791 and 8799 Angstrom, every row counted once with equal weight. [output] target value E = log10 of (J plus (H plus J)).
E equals 0.471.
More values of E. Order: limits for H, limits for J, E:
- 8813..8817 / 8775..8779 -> 0.478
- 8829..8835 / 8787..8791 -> 0.463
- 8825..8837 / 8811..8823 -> 0.476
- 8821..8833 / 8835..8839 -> 0.476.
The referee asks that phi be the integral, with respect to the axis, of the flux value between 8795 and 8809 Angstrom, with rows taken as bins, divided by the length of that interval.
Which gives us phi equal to 0.98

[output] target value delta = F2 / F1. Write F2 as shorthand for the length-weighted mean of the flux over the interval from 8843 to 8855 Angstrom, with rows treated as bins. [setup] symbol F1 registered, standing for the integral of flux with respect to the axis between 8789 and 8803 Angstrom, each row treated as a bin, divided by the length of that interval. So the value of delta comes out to 1.13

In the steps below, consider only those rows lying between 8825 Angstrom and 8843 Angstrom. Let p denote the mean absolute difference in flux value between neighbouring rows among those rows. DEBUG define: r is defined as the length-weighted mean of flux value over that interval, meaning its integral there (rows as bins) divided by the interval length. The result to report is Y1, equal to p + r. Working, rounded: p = 0.026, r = 1.02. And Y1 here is 1.05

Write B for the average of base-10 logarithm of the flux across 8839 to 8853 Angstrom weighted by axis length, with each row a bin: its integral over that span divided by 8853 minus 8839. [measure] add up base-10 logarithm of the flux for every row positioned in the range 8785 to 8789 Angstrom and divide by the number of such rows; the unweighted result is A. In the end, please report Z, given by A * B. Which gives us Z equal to -0.0014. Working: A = -0.028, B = 0.049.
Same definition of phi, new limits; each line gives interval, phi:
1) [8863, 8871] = 1.00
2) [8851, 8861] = 1.06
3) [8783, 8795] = 0.95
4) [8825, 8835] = 0.99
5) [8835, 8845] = 1.10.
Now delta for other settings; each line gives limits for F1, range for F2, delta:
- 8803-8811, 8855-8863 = 1.12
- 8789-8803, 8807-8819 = 1.01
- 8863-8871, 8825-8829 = 0.97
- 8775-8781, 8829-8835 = 1.00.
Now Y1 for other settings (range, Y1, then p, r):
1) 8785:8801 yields 0.99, 0.013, 0.97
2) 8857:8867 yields 1.08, 0.021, 1.06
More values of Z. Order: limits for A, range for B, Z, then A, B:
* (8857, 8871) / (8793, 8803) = -0.0001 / 0.015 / -0.004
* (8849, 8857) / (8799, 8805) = -0.0002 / 0.022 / -0.010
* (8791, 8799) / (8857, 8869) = -0.0001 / -0.006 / 0.020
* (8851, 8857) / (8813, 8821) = 0.0001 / 0.022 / 0.004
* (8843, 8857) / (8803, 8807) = -0.0009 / 0.041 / -0.022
